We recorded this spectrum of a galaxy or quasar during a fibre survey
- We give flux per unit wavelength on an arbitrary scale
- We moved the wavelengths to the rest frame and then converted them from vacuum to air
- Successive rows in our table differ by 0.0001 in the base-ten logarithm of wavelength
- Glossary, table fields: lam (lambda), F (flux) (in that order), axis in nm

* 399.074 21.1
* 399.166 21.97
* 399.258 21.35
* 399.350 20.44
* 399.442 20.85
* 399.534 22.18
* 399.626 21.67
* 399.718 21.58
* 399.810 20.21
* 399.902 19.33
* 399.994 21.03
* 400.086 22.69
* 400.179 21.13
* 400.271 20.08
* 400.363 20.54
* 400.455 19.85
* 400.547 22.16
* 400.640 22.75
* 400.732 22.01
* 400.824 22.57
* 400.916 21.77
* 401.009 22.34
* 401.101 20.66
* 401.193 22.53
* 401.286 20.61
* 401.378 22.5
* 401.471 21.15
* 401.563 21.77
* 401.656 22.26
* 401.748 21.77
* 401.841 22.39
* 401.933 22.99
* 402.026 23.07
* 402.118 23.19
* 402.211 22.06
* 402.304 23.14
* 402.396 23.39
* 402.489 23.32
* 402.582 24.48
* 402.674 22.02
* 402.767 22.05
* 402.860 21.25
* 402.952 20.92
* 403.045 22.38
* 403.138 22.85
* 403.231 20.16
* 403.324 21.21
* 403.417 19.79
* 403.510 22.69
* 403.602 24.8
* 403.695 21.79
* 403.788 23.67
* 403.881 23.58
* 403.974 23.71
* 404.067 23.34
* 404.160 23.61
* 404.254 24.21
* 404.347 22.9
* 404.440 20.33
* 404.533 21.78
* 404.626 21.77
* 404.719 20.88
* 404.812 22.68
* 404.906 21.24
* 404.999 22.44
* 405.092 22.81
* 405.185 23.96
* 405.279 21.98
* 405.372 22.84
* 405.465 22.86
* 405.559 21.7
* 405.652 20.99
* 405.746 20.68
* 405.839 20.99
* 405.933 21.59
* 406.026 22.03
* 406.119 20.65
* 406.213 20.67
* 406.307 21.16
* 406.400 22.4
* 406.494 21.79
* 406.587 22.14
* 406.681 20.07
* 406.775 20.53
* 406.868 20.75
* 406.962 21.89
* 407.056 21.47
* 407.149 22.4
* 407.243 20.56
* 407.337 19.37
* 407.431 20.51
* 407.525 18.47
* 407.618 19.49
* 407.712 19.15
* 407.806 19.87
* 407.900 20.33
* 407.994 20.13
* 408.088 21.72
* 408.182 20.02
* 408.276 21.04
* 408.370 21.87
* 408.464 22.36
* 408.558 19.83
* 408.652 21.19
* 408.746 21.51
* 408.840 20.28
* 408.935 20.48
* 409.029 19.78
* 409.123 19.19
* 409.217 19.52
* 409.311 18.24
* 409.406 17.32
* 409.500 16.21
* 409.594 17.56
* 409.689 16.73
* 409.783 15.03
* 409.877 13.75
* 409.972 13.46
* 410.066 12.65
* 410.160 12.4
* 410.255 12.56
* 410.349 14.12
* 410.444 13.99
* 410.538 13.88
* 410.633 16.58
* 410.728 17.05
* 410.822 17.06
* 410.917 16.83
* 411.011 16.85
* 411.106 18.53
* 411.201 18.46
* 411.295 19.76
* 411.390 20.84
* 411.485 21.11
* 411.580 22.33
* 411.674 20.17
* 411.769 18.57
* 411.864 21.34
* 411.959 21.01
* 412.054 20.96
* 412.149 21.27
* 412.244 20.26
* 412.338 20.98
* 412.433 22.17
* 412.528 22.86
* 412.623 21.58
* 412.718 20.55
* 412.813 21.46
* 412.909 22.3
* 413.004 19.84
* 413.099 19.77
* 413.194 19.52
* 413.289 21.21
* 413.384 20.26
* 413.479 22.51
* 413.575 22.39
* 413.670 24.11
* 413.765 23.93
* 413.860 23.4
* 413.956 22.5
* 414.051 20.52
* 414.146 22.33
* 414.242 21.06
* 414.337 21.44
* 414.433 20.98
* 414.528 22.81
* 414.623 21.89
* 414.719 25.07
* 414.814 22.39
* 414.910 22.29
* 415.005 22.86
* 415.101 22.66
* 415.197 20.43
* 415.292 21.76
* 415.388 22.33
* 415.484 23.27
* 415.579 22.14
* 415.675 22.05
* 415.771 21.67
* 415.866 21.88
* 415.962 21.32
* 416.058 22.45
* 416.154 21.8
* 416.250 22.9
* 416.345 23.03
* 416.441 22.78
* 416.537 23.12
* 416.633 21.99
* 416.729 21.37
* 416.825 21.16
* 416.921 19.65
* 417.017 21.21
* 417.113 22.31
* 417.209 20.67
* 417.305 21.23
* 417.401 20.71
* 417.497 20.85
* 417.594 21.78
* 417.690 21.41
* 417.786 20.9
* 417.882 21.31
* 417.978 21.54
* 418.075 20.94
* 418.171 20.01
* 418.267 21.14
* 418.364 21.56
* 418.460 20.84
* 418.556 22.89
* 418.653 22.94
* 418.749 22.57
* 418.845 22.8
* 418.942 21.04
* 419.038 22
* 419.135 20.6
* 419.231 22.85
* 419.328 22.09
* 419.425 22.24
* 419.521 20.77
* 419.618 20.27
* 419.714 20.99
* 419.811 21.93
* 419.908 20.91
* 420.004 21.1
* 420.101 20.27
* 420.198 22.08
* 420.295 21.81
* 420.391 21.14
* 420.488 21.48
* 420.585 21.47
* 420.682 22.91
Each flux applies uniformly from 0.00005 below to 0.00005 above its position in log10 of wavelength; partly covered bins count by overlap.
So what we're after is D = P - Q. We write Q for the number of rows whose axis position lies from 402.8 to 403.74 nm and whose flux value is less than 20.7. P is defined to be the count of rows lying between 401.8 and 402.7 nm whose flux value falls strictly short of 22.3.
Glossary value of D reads 0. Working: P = 2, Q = 2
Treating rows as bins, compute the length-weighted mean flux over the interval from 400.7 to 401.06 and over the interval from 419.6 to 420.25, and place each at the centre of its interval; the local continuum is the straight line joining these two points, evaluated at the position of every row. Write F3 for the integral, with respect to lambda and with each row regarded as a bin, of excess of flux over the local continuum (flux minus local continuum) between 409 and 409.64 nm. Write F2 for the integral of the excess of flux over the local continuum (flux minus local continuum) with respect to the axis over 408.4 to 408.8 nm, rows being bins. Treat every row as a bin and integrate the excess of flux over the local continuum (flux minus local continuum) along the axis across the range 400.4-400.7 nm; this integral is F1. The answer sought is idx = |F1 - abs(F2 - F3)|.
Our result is 2.21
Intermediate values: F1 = -0.2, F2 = -0.20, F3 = -2.2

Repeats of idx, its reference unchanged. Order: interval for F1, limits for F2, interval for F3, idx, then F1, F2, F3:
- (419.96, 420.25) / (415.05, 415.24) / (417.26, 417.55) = 0.12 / 0.0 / 0.04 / -0.1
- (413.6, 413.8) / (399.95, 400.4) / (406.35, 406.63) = 0.09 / 0.5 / -0.50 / 0.1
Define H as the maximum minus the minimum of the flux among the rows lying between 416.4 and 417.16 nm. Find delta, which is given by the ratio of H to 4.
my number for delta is 0.9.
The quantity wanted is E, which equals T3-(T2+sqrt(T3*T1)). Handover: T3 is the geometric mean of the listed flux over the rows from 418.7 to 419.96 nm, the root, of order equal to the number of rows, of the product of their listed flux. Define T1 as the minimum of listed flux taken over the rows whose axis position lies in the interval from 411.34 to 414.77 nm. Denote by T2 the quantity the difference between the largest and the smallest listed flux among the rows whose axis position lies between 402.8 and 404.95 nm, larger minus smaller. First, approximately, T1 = 18.57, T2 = 5.0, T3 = 21.6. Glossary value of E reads -3.4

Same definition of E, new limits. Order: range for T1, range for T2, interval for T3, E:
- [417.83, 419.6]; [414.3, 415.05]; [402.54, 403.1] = -3.0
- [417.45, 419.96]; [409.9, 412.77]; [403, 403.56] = -9.7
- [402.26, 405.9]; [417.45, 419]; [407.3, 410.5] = -3.8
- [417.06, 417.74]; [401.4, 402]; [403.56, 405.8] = -0.9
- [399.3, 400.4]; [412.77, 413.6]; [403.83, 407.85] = -1.9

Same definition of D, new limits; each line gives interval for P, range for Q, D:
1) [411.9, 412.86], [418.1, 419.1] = 8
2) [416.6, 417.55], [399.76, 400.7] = 4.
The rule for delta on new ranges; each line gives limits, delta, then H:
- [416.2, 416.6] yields 0.1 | 0.3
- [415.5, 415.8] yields 0.1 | 0.5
